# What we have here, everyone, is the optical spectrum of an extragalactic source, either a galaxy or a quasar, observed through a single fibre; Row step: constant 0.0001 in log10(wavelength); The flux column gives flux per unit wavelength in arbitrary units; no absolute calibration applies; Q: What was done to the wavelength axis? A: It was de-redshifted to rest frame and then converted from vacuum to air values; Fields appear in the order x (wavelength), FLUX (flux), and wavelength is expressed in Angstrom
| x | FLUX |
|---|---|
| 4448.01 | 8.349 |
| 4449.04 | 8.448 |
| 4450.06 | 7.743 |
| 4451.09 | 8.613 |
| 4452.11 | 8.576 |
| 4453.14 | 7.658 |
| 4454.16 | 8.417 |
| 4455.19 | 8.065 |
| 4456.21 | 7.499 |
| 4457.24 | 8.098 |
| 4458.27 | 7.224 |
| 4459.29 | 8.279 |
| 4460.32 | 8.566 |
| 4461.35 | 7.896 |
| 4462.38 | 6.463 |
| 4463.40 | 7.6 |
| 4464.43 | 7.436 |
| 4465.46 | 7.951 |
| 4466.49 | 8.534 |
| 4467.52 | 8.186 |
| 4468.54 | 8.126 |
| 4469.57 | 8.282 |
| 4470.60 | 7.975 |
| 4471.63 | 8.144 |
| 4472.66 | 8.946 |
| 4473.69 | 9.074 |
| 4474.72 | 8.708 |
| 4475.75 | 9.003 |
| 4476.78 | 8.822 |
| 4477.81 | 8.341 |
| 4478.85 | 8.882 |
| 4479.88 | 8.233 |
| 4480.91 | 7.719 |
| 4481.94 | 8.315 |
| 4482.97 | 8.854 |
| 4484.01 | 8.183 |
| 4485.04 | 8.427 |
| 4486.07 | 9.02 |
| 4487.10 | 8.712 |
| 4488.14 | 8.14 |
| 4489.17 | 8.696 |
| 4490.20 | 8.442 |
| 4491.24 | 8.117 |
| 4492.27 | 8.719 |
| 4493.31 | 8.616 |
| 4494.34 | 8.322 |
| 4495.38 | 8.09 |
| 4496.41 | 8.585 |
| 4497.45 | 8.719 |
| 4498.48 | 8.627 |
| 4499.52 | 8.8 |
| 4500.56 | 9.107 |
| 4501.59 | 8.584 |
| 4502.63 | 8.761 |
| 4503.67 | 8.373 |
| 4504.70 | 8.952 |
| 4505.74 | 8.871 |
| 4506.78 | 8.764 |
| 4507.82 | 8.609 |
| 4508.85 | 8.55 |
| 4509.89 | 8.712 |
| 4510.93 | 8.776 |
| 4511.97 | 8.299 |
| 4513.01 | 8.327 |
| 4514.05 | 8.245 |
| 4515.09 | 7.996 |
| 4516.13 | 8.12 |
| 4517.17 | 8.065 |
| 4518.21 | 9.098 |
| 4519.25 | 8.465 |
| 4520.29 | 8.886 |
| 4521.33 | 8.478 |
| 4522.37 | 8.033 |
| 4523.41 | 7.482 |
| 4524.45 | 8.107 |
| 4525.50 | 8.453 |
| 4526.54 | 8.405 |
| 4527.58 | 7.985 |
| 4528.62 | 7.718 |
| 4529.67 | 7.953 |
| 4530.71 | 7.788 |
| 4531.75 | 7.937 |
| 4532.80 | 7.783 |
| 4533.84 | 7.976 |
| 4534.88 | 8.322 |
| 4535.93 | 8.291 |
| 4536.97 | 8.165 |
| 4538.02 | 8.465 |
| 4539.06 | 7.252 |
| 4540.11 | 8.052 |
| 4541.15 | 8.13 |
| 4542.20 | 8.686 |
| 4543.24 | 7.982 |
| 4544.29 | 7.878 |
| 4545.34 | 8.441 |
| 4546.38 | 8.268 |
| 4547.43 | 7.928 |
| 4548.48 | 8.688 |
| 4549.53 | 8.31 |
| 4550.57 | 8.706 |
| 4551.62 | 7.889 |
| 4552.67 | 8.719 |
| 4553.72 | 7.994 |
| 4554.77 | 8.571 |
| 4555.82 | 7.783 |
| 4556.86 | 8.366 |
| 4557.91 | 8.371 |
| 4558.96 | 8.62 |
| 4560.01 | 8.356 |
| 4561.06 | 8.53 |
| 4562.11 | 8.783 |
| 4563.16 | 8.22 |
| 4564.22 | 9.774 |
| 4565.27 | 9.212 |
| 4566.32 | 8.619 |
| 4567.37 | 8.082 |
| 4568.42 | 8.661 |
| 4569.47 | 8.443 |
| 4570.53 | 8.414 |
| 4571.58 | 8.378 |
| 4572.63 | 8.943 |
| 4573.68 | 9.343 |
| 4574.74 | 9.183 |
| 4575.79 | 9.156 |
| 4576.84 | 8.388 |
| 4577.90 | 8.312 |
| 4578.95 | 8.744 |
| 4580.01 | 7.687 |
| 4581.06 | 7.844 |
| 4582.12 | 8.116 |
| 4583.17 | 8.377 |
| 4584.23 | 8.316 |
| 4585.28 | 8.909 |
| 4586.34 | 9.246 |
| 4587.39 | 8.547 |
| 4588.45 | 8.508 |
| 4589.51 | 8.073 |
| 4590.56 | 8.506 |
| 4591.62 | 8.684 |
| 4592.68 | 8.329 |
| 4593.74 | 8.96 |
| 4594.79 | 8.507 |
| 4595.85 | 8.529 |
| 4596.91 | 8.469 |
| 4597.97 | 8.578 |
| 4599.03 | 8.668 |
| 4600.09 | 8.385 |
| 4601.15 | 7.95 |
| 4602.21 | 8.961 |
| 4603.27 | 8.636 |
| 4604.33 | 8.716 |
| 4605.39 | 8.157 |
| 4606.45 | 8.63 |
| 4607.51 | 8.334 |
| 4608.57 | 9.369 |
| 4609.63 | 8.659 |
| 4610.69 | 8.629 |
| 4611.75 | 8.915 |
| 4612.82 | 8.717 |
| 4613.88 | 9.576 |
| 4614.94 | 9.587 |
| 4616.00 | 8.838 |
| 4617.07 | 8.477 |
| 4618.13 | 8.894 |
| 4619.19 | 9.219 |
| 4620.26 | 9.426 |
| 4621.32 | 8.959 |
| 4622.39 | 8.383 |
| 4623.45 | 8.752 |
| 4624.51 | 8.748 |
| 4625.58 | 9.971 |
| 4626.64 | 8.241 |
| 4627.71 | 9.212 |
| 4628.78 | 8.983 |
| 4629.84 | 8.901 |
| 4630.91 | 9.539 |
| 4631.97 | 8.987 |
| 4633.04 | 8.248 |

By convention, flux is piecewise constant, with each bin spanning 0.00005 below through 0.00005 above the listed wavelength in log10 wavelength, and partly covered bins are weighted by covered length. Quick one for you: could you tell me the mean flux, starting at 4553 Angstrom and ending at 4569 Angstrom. 8.5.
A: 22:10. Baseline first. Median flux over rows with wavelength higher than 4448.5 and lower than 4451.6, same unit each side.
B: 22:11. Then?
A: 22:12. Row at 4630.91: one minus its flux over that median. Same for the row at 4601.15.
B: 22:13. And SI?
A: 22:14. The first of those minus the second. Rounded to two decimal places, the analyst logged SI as -0.19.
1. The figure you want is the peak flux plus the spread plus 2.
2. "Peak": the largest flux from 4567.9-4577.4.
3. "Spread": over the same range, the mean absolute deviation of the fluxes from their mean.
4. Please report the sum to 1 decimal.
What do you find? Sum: 11.7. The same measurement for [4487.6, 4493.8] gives 10.9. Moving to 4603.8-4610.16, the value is 11.6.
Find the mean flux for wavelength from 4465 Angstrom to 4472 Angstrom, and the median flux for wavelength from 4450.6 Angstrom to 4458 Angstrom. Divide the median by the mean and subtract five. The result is -4.01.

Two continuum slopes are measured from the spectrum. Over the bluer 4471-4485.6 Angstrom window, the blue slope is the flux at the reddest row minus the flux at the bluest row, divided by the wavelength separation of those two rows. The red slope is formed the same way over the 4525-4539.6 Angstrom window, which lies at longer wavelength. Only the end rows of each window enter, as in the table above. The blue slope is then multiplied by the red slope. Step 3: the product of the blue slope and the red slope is -0.0019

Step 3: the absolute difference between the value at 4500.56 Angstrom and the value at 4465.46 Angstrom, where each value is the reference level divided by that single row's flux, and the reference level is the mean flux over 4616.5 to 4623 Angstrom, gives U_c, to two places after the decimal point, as 0.14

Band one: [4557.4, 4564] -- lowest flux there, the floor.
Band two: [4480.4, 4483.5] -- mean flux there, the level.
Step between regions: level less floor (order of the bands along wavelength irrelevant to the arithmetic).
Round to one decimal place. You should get 0.1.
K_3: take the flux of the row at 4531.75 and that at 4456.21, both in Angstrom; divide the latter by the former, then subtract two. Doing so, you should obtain -1.06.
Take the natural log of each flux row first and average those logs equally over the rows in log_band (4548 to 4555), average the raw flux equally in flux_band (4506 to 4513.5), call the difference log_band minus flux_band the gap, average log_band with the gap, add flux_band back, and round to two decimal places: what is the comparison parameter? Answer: 6.42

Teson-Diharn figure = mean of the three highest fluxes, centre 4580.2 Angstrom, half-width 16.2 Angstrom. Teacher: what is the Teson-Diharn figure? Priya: 9.45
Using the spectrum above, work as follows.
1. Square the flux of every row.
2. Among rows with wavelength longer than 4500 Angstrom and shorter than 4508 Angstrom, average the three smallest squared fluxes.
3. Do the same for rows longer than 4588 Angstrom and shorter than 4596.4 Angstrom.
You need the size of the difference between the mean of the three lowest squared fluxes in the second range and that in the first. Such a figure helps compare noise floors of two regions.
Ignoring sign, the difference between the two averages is 4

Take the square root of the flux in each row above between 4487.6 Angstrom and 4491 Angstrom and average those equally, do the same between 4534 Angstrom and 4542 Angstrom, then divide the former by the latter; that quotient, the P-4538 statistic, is 1.02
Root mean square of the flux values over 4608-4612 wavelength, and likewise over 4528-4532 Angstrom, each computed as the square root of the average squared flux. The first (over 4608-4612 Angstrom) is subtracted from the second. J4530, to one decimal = -1.0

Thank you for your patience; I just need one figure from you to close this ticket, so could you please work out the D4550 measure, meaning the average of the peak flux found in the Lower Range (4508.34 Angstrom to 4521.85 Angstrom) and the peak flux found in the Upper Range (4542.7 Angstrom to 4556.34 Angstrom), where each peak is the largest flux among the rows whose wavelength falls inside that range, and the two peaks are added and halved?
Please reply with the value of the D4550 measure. 8.91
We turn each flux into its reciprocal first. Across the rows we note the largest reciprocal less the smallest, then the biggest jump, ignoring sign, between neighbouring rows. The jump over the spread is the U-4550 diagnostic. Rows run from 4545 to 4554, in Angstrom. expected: 1.00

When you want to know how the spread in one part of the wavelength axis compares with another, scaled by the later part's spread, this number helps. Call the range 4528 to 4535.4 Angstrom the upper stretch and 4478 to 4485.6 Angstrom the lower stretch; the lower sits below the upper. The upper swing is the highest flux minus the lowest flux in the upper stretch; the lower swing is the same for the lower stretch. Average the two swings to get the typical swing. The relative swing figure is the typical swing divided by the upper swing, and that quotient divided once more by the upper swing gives 2.4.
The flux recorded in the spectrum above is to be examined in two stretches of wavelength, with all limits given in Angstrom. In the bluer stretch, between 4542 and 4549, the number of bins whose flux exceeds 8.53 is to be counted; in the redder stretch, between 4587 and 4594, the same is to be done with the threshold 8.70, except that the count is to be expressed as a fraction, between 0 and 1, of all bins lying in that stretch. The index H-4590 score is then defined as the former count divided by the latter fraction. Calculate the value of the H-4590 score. 14.0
